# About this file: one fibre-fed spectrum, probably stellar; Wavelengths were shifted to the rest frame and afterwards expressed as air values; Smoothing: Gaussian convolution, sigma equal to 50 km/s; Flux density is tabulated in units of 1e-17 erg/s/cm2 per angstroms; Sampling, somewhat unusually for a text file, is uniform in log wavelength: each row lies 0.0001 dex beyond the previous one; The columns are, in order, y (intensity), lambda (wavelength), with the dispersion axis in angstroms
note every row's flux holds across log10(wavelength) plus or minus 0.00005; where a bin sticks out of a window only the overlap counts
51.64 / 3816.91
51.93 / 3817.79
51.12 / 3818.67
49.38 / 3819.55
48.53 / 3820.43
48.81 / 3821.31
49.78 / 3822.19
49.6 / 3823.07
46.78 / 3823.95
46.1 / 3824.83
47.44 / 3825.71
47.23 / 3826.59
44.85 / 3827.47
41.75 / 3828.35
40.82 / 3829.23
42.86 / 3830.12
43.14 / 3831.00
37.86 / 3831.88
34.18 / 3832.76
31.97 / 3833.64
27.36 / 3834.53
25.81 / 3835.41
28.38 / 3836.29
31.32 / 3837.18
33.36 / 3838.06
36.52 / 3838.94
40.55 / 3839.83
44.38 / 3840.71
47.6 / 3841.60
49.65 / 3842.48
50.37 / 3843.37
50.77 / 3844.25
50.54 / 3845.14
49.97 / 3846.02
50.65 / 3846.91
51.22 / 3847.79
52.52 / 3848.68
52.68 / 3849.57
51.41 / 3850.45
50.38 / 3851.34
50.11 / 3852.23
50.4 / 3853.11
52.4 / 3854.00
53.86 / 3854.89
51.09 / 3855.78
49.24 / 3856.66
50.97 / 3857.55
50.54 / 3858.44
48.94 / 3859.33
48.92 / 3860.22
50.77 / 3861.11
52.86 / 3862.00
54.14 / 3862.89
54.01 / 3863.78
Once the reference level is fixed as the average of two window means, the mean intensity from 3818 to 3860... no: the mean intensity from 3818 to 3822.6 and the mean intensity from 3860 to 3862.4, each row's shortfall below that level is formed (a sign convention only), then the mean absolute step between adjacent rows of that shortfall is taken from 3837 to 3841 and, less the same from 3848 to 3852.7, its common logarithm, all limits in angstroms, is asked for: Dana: 0.41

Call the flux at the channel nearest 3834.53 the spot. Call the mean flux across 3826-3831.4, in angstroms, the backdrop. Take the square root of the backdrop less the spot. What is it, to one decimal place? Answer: 4.0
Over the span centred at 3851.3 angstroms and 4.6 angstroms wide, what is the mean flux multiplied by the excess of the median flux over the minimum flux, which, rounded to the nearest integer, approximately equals 15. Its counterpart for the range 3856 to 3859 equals 65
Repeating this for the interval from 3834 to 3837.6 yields 58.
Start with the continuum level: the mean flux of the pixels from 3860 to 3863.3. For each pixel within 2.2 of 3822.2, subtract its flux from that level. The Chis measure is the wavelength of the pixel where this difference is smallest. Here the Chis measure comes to 3822.19 angstroms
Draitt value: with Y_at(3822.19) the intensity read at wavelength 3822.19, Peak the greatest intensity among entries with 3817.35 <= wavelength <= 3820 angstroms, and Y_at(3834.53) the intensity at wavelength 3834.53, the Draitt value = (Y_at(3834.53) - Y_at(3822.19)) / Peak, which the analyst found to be -0.43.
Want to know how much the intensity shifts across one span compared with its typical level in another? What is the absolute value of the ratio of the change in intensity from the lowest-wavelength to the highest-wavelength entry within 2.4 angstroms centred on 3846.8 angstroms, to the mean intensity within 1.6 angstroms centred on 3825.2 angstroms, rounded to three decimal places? 0.027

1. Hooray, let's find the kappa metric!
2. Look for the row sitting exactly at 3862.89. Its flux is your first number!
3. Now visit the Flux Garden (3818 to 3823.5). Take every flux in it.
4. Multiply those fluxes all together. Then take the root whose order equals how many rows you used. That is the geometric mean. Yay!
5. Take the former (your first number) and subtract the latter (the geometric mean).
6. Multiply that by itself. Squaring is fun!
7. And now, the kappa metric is 21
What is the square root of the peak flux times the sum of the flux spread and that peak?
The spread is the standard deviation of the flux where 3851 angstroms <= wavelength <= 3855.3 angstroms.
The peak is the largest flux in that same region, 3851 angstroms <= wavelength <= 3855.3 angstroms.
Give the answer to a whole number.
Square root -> 55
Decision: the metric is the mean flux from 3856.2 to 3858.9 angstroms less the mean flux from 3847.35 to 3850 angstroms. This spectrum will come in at -2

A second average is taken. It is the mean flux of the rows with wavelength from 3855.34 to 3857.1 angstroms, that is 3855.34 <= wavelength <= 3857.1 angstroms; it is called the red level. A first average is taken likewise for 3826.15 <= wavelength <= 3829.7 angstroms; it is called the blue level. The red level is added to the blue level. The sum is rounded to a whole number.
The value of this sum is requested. 94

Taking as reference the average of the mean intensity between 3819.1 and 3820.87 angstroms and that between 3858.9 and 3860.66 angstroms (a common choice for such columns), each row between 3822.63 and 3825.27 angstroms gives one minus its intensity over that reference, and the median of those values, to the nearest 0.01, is 0.04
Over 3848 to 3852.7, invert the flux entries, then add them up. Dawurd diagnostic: 0.097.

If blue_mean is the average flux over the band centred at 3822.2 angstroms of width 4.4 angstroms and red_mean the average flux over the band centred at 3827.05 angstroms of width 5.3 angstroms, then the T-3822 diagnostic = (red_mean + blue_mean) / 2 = 47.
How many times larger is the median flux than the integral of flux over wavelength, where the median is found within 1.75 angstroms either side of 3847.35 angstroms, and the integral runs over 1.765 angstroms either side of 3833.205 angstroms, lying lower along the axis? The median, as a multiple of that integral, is 0.44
